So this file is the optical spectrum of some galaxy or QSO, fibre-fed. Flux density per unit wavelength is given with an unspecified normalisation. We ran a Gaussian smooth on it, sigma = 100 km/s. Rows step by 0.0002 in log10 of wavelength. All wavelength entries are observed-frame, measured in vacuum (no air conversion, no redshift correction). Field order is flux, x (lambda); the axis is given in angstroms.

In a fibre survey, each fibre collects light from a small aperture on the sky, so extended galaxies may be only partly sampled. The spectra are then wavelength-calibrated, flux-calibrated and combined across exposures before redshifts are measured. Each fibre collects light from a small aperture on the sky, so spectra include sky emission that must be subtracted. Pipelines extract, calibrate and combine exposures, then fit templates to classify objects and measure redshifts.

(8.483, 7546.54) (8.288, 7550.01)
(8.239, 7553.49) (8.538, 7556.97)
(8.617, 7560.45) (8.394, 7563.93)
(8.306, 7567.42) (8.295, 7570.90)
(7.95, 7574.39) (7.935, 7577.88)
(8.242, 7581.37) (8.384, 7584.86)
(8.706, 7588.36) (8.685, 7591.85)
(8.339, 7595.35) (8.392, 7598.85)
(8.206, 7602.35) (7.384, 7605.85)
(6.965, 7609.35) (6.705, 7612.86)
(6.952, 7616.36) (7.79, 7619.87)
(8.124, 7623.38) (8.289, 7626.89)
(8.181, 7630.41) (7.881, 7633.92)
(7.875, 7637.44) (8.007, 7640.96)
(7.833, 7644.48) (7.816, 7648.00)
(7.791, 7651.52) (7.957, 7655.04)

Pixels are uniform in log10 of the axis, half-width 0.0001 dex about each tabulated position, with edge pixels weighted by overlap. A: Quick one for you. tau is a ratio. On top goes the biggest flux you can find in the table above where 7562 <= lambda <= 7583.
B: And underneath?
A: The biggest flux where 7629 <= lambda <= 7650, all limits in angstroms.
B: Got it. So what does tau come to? 1.026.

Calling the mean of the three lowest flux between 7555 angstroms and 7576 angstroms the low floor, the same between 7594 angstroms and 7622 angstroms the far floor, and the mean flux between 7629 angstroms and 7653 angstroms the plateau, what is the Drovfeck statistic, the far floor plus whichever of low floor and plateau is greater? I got 15.1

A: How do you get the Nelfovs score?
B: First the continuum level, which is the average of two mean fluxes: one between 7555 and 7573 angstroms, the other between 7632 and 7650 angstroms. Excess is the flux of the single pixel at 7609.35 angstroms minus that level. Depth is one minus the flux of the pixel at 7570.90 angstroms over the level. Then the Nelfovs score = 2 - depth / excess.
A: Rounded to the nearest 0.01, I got 1.99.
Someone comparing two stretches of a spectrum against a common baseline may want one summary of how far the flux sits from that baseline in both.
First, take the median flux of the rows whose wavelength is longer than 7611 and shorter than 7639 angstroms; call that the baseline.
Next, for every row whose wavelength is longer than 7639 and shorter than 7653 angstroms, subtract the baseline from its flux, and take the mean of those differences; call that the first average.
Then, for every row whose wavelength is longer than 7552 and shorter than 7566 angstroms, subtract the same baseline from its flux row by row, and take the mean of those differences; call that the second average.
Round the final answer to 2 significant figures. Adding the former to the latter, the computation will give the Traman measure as 0.55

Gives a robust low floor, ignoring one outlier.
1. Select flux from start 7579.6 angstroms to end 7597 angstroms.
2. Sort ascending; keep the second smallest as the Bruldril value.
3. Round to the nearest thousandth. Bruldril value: 8.339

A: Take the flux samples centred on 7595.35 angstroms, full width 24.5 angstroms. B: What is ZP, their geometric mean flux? 8.29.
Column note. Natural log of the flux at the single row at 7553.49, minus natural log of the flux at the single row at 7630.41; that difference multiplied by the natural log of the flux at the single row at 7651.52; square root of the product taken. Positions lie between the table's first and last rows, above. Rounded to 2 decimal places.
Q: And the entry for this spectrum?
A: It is 0.12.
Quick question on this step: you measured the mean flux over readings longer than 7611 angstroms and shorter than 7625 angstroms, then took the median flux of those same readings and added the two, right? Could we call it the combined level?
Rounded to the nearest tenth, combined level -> 14.8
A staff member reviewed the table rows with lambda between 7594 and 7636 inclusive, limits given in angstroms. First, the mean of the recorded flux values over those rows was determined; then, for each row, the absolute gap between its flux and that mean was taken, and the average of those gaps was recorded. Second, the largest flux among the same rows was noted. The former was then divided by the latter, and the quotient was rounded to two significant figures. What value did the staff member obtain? 0.061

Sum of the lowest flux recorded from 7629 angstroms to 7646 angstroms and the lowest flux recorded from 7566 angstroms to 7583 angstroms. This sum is 15.8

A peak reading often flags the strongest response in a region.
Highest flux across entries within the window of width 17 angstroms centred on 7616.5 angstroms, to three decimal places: 8.124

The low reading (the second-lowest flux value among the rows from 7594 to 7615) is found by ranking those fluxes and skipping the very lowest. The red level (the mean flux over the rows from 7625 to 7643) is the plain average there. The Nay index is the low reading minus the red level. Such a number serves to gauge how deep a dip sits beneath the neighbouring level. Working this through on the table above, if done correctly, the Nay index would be -1.08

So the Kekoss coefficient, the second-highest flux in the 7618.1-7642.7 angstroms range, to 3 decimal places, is 8.181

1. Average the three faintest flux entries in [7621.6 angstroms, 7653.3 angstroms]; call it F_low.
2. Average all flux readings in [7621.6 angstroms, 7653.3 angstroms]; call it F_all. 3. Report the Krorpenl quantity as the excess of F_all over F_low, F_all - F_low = 0.16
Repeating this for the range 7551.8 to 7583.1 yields 0.24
